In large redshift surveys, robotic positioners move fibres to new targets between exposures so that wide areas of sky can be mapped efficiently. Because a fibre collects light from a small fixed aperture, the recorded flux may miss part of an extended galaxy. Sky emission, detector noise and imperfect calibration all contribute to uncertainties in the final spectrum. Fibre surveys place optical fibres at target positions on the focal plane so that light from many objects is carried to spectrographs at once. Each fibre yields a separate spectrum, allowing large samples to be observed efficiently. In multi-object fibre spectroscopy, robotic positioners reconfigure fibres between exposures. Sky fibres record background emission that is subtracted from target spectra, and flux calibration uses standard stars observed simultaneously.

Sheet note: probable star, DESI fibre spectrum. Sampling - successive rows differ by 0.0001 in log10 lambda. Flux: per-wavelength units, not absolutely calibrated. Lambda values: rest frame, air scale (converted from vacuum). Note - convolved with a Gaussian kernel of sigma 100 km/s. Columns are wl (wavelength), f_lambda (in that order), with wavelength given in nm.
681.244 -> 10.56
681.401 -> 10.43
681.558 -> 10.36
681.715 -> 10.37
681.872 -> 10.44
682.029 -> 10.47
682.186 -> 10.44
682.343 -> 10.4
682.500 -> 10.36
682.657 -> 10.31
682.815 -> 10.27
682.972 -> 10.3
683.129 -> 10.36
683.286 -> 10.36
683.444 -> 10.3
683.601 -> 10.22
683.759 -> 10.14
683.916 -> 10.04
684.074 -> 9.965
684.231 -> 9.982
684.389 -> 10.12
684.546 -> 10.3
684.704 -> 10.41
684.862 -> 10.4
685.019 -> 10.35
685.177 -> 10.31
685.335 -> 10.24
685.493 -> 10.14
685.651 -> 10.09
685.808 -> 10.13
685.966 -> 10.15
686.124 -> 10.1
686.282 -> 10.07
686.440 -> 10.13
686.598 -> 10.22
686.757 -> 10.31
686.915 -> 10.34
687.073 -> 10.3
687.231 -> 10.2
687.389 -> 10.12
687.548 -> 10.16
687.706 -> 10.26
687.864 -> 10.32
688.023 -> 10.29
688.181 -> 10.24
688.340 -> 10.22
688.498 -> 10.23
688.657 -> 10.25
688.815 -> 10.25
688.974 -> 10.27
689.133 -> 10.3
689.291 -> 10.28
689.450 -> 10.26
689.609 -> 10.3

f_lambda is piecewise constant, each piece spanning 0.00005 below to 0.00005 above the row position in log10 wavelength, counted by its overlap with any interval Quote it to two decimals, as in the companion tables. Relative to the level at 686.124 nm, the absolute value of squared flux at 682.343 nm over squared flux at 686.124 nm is 1.06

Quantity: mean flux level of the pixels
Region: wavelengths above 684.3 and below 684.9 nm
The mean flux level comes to 10.3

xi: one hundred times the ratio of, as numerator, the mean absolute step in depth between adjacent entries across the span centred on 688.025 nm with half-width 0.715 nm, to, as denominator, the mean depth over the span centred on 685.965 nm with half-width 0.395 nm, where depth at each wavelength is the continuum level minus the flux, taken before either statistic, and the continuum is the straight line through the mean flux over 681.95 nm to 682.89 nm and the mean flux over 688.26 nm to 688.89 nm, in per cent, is 22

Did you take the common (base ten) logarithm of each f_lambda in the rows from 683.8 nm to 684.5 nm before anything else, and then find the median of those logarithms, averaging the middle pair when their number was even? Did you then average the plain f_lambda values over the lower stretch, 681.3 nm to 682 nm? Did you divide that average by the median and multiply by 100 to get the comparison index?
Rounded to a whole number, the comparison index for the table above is 1040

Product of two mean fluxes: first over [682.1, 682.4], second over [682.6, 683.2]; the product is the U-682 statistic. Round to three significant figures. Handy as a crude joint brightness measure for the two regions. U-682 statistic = 107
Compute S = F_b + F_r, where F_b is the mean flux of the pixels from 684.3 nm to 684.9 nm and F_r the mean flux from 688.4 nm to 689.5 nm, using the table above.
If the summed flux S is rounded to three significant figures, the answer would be 20.6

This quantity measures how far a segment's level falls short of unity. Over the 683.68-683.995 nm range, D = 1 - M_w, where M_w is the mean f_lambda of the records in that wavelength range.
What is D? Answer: -9.09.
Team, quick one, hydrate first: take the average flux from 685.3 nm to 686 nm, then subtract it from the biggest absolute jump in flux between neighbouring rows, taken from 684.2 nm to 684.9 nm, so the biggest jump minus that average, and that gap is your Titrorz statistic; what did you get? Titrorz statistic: -10.0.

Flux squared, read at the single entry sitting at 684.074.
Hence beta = 99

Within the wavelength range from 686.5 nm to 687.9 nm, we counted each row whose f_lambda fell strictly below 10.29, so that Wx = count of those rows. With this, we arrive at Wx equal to 5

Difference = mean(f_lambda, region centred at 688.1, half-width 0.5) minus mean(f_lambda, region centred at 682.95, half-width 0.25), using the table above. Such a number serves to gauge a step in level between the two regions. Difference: -0.05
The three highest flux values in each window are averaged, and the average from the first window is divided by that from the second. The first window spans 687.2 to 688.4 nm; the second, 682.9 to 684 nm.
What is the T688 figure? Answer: 0.995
